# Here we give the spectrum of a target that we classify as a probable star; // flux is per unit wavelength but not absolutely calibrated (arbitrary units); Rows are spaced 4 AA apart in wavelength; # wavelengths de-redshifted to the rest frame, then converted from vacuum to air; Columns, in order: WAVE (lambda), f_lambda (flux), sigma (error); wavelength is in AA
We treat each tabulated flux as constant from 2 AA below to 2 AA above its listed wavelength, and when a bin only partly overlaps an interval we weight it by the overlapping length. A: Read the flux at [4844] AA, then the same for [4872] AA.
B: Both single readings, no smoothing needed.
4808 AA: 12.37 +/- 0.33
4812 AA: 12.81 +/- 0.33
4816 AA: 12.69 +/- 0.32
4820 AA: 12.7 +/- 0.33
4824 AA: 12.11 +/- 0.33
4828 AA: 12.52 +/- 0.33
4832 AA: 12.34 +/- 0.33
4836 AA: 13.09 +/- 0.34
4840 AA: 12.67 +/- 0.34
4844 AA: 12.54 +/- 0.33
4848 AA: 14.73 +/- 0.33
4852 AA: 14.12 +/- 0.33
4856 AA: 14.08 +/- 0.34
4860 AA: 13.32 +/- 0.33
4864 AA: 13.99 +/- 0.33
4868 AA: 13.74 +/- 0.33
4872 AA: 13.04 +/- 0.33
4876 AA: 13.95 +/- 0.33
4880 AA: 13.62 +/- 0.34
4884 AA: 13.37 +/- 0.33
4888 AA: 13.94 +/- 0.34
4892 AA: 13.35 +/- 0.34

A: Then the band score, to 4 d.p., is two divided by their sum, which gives 0.0782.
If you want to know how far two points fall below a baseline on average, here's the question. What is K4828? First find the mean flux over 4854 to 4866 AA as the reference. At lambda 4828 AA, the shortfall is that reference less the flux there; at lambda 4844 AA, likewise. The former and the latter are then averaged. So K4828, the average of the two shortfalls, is 1.3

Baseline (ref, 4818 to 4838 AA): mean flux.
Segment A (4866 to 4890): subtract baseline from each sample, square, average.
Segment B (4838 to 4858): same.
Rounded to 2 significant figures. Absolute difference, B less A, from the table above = 0.69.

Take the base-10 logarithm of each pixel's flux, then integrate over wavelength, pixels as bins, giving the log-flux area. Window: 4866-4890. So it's 27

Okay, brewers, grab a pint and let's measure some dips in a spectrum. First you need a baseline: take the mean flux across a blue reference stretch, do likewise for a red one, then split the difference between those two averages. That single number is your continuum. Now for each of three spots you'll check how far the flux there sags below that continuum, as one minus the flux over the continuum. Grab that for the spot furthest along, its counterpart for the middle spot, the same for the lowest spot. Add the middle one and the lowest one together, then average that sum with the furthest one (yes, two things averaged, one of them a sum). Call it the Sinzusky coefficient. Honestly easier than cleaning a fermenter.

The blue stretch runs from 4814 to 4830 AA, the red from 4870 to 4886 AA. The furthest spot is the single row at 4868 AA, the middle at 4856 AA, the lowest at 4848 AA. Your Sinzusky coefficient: -0.137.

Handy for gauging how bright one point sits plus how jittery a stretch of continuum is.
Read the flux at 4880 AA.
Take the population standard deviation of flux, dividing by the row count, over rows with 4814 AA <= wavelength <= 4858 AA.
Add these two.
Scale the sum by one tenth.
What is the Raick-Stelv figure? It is 1.44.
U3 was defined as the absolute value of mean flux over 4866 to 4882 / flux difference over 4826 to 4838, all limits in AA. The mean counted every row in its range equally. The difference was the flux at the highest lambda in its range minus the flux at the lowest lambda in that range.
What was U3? 24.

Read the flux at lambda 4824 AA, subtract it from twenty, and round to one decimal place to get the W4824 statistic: 7.9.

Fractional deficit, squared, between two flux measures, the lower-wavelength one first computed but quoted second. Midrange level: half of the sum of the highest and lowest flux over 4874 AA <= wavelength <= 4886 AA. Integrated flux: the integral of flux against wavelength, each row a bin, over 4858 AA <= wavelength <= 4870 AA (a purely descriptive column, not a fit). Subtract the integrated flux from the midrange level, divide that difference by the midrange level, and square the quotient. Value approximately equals 121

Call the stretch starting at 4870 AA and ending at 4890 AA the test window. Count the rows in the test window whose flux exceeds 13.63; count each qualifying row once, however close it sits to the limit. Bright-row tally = 2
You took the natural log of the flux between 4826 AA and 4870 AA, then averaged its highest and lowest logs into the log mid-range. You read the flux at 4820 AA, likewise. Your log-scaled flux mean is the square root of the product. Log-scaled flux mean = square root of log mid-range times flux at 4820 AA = 5.75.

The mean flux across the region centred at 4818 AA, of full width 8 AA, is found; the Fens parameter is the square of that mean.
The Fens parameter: 161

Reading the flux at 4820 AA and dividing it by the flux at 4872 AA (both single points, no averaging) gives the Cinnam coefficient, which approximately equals 0.97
